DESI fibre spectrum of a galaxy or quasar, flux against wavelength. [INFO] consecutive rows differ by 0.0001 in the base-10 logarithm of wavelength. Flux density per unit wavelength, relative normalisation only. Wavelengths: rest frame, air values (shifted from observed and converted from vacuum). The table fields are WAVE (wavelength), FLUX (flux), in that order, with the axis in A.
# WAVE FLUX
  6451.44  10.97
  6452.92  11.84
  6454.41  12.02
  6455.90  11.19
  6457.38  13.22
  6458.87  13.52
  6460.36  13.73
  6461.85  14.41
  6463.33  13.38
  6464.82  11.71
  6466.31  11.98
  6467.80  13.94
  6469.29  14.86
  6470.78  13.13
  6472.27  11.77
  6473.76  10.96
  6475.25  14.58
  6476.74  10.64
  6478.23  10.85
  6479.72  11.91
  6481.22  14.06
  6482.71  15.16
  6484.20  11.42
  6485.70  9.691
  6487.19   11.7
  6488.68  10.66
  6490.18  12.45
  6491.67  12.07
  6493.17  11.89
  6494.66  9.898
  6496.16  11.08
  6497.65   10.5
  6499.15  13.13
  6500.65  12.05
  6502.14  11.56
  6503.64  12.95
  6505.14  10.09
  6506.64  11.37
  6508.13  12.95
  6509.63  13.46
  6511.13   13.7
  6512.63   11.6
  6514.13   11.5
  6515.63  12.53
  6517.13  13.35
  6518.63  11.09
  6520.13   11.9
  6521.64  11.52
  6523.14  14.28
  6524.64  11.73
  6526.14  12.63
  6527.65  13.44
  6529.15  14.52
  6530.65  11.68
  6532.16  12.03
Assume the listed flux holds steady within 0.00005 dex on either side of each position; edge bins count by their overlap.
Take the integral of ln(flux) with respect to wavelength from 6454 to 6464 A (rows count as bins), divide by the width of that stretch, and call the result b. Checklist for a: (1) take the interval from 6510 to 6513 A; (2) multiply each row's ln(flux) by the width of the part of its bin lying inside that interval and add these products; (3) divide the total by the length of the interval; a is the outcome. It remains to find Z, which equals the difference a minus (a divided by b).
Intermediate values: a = 2.55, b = 2.57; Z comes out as 1.56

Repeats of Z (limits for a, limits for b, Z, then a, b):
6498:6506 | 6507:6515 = 1.49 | 2.47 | 2.53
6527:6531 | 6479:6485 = 1.58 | 2.59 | 2.56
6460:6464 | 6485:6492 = 1.55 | 2.63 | 2.42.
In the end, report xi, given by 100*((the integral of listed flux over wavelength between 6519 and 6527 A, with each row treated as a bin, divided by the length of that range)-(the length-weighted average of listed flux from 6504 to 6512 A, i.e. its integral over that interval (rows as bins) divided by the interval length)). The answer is 1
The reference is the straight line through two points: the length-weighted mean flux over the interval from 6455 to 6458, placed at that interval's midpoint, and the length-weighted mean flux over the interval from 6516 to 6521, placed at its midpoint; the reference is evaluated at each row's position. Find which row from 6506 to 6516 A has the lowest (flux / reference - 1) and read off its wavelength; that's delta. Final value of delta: 6506.64 A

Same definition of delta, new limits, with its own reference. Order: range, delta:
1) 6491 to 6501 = 6494.66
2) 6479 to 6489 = 6485.70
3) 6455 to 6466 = 6455.90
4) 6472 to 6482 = 6476.74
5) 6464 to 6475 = 6473.76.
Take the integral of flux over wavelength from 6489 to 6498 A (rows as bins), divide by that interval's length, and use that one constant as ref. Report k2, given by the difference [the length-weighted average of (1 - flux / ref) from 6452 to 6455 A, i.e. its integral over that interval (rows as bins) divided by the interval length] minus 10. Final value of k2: -10.0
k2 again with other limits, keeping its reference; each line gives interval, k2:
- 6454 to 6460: -10.1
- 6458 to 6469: -10.2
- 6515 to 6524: -10.1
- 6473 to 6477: -10.1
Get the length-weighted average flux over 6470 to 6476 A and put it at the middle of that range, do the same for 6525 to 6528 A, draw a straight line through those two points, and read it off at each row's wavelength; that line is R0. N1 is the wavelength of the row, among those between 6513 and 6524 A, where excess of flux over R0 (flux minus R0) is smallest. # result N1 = 6518.63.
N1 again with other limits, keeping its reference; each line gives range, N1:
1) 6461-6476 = 6473.76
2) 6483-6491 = 6485.70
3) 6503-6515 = 6505.14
